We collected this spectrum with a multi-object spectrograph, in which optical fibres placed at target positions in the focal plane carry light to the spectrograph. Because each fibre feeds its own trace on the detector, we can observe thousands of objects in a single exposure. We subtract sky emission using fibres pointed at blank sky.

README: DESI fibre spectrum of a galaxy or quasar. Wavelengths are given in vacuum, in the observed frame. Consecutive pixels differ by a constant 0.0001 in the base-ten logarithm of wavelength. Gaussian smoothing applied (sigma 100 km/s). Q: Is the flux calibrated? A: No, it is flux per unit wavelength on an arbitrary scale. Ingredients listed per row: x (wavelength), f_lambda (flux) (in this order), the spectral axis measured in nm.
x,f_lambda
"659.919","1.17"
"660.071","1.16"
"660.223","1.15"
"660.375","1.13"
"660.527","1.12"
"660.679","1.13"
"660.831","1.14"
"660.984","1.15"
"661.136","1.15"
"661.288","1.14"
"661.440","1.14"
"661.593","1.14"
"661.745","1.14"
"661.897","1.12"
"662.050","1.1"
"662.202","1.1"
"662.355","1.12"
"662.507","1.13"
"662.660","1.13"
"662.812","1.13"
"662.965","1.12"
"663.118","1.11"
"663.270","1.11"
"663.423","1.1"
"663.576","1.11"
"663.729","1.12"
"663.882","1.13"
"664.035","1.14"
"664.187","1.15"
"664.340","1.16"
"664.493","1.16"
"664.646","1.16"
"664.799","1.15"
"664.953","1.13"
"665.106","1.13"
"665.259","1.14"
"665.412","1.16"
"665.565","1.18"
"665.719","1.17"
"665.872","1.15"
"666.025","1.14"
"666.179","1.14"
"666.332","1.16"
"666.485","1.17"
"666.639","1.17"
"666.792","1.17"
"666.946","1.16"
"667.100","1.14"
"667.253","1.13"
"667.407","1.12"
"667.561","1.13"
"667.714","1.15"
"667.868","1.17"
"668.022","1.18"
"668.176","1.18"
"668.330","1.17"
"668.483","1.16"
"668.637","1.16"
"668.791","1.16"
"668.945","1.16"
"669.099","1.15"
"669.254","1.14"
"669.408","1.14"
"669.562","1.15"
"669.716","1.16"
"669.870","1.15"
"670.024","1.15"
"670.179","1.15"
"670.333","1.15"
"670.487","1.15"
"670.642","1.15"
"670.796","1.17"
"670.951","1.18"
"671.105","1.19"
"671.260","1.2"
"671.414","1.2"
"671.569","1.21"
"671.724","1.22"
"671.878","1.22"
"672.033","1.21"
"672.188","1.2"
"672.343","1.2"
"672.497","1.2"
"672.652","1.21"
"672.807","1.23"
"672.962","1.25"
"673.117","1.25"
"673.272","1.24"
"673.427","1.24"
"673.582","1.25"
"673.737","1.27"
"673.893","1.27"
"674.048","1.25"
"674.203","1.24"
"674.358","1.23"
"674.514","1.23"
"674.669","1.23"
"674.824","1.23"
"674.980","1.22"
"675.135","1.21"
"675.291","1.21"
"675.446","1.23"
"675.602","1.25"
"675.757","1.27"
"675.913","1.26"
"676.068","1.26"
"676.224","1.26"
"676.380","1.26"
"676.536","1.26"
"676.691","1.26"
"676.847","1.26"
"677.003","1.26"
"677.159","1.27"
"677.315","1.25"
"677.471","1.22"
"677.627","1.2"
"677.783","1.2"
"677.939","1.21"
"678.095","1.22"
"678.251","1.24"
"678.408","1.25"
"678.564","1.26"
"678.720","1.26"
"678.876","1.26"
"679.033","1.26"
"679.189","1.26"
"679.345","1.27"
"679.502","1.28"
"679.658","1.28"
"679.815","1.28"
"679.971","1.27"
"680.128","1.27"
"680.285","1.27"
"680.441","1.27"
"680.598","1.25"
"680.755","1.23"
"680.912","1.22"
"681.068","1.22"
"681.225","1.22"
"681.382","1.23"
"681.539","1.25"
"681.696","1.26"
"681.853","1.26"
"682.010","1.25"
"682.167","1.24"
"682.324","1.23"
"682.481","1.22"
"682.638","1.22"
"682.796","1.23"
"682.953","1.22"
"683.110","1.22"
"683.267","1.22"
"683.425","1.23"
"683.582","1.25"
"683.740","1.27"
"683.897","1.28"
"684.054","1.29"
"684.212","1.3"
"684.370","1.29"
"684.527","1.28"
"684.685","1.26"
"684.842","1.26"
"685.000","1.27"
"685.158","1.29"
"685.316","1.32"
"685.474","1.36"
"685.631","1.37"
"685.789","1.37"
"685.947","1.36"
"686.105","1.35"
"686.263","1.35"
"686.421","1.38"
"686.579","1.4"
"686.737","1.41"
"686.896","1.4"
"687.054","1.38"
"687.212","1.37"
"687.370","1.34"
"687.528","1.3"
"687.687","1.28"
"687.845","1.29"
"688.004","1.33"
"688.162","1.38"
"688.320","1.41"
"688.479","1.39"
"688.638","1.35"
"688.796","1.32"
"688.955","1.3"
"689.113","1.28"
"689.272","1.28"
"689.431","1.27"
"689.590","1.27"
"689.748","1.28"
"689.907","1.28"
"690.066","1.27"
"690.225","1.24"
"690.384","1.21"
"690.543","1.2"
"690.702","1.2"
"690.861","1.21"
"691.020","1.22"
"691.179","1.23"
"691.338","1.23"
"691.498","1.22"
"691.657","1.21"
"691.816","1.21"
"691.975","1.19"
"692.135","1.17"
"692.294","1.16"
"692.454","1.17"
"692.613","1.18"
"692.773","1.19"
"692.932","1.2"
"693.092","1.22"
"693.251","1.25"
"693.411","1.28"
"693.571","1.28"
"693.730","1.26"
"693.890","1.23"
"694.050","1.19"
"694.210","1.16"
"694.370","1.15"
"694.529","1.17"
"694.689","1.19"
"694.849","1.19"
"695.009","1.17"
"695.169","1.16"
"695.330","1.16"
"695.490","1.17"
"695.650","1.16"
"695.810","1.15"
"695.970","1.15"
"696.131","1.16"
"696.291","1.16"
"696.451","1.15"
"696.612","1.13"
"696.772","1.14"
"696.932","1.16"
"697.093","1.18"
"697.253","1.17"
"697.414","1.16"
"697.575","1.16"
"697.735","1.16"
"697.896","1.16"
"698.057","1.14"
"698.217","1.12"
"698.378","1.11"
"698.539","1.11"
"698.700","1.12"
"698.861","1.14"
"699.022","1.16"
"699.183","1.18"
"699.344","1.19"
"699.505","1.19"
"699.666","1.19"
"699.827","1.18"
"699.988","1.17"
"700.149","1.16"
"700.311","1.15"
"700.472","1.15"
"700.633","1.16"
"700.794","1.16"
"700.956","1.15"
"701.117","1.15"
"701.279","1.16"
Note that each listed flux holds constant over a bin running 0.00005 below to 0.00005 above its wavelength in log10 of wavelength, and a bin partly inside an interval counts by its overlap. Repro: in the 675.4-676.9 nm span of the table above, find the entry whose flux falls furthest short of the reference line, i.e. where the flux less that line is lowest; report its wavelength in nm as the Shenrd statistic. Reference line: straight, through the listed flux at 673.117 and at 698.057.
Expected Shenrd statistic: 675.446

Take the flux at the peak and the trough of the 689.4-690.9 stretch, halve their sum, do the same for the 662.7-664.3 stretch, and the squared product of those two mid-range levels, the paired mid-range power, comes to 1.9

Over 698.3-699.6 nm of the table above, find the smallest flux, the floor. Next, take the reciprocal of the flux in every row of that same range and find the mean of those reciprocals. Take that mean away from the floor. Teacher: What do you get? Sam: 0.24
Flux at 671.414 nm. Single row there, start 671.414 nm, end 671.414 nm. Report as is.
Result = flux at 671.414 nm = 1.2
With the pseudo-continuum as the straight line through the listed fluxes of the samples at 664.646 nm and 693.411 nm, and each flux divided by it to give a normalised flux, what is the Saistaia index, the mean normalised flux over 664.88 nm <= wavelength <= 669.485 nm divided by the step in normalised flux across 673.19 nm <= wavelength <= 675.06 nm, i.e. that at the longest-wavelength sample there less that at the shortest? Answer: -43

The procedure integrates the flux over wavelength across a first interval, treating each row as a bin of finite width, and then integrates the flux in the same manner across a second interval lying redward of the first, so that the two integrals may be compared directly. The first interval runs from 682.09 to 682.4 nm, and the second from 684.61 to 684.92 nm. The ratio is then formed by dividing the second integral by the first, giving 1.02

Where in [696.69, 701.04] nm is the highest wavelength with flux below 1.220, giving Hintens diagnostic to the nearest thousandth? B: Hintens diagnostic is 700.956 nm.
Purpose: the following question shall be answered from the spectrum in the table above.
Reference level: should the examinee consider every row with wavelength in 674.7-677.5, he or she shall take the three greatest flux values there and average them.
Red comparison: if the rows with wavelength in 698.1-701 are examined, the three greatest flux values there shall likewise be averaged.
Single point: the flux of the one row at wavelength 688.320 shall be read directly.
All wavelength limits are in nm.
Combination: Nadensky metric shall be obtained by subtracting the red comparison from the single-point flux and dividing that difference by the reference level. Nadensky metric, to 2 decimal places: 0.17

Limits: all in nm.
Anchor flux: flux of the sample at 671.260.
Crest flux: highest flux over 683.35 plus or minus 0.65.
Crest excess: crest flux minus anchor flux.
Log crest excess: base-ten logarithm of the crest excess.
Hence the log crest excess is -1.1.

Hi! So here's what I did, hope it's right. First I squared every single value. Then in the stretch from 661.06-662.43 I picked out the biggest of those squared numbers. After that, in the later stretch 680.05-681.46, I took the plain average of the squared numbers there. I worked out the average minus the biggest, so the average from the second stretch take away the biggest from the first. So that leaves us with 0.22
